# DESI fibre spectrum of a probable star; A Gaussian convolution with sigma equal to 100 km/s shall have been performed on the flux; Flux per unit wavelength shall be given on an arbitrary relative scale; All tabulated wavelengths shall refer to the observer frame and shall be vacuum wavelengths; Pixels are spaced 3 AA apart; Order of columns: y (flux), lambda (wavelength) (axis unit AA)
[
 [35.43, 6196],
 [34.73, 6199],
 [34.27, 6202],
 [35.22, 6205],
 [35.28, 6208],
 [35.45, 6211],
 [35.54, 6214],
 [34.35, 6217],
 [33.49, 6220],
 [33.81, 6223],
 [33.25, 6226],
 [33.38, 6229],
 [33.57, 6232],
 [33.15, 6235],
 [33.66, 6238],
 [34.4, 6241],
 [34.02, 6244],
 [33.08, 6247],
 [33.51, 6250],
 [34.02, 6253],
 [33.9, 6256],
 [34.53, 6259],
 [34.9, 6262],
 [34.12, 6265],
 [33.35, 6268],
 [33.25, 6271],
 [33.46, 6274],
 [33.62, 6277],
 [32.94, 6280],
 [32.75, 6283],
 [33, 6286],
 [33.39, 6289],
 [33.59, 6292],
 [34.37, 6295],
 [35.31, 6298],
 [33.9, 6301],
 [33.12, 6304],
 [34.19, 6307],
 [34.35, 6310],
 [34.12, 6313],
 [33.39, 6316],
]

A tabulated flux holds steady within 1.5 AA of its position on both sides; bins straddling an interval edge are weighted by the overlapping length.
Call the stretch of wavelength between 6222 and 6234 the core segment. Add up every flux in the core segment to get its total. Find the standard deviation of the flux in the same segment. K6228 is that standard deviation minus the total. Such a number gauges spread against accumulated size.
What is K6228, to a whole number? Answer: -134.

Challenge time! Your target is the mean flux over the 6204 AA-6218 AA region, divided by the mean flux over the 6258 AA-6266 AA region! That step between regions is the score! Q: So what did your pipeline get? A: 1.02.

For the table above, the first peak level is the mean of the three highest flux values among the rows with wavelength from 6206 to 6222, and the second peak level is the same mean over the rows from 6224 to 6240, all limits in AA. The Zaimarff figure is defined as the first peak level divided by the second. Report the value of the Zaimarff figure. 1.06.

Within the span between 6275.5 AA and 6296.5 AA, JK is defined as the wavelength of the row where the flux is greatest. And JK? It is 6295 AA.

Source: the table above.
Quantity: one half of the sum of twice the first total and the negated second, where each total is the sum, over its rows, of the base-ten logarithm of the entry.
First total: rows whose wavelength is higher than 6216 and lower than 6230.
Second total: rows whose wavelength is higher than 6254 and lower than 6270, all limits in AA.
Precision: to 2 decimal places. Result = 3.80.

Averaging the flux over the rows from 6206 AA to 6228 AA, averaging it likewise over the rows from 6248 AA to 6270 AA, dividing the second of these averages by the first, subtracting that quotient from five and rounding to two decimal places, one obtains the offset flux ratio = 4.01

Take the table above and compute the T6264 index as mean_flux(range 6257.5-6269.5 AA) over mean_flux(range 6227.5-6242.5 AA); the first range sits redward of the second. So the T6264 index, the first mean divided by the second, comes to 1.02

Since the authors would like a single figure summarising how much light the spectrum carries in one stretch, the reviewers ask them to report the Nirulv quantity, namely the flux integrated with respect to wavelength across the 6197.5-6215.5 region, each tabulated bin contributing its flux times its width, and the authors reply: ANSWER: 631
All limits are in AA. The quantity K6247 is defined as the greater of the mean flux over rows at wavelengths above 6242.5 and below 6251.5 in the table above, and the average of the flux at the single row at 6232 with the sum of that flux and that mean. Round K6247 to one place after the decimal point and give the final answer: 50.3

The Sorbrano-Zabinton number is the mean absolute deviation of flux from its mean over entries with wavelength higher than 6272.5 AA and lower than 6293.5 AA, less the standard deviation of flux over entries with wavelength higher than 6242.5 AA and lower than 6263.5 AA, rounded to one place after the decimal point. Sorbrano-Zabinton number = -0.3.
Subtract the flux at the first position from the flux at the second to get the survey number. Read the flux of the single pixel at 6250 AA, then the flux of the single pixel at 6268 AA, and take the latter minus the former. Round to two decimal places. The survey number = -0.16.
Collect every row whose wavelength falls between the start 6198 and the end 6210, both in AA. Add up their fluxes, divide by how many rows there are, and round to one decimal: 34.9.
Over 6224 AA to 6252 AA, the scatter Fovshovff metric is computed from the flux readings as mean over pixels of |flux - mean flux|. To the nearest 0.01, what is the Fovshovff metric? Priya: 0.32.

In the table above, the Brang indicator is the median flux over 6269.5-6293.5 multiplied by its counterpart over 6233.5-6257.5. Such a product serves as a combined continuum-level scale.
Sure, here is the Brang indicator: 1126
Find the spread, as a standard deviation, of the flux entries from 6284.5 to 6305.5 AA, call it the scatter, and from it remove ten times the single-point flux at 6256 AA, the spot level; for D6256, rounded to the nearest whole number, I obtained -338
